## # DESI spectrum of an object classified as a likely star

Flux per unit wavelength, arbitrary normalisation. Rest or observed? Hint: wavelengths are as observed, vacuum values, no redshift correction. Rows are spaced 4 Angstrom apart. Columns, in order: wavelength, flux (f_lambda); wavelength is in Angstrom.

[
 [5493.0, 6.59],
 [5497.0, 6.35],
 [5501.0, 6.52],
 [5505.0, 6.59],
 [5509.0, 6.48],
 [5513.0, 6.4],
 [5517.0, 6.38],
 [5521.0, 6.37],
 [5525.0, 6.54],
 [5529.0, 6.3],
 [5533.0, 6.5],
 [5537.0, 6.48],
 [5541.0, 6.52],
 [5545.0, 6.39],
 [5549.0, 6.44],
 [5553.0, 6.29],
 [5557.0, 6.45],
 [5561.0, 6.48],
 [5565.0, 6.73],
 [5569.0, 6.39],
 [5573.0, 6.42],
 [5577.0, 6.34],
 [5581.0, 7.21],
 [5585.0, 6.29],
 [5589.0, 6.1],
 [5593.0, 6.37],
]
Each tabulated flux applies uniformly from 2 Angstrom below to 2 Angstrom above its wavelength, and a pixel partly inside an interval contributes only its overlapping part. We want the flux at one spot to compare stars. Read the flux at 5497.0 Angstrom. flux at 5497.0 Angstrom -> 6.35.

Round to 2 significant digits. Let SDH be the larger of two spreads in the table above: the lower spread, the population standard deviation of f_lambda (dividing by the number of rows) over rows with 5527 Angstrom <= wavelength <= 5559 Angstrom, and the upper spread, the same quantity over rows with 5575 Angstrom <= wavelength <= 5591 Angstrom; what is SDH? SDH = 0.43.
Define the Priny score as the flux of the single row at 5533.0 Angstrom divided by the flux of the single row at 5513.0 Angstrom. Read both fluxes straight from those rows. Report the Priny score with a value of 1.02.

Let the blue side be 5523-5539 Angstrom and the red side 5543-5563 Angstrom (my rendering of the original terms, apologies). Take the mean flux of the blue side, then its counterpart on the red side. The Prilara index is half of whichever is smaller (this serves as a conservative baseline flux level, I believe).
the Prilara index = 3.205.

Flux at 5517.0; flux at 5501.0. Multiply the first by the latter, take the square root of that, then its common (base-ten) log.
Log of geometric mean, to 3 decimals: 0.810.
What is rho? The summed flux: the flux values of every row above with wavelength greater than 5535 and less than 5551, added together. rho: 26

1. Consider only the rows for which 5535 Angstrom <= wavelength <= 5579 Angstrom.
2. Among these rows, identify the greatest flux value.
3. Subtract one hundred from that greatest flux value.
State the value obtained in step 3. -93.3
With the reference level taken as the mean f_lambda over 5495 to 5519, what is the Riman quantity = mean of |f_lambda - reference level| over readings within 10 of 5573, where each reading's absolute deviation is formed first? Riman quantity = 0.249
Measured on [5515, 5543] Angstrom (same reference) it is 0.077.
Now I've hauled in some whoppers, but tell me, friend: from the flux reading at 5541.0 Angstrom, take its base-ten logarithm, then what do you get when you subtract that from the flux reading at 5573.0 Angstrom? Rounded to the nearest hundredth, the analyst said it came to 5.61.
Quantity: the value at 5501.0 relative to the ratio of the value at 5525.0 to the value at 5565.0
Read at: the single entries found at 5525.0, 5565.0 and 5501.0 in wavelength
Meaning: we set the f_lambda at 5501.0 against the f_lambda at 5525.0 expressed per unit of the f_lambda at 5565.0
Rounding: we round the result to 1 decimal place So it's 6.7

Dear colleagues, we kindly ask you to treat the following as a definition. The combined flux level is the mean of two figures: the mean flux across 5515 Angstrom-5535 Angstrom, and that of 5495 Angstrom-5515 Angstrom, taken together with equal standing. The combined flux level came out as 6.44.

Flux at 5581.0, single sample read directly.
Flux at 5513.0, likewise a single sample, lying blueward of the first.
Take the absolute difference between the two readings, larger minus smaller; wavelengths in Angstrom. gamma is 0.81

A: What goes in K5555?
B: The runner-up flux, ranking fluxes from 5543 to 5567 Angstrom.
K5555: 6.48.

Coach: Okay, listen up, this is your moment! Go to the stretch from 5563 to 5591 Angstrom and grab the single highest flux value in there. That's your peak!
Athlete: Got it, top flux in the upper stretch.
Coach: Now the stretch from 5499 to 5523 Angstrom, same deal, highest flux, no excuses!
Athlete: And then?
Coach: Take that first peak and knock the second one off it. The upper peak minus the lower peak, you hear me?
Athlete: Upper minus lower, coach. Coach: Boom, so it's 0.62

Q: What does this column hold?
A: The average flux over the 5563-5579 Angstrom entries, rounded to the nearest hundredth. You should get 6.47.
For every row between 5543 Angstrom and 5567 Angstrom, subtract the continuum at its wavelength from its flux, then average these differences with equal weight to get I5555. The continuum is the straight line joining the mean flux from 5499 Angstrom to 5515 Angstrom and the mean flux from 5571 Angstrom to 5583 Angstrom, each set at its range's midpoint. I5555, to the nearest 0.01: -0.14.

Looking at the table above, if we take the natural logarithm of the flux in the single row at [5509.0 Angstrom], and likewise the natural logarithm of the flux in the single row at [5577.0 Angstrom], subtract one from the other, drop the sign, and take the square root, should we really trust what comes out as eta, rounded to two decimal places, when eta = 0.15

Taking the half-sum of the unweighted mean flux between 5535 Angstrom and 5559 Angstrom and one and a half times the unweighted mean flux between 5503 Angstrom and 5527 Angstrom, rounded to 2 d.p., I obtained 8.06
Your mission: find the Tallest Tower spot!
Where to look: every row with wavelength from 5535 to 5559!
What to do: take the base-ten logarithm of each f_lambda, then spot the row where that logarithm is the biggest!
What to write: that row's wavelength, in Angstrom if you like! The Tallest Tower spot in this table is 5541.0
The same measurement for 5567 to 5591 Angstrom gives 5581.0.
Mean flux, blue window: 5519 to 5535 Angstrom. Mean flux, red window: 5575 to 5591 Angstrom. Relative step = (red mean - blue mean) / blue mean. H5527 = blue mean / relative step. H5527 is 718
